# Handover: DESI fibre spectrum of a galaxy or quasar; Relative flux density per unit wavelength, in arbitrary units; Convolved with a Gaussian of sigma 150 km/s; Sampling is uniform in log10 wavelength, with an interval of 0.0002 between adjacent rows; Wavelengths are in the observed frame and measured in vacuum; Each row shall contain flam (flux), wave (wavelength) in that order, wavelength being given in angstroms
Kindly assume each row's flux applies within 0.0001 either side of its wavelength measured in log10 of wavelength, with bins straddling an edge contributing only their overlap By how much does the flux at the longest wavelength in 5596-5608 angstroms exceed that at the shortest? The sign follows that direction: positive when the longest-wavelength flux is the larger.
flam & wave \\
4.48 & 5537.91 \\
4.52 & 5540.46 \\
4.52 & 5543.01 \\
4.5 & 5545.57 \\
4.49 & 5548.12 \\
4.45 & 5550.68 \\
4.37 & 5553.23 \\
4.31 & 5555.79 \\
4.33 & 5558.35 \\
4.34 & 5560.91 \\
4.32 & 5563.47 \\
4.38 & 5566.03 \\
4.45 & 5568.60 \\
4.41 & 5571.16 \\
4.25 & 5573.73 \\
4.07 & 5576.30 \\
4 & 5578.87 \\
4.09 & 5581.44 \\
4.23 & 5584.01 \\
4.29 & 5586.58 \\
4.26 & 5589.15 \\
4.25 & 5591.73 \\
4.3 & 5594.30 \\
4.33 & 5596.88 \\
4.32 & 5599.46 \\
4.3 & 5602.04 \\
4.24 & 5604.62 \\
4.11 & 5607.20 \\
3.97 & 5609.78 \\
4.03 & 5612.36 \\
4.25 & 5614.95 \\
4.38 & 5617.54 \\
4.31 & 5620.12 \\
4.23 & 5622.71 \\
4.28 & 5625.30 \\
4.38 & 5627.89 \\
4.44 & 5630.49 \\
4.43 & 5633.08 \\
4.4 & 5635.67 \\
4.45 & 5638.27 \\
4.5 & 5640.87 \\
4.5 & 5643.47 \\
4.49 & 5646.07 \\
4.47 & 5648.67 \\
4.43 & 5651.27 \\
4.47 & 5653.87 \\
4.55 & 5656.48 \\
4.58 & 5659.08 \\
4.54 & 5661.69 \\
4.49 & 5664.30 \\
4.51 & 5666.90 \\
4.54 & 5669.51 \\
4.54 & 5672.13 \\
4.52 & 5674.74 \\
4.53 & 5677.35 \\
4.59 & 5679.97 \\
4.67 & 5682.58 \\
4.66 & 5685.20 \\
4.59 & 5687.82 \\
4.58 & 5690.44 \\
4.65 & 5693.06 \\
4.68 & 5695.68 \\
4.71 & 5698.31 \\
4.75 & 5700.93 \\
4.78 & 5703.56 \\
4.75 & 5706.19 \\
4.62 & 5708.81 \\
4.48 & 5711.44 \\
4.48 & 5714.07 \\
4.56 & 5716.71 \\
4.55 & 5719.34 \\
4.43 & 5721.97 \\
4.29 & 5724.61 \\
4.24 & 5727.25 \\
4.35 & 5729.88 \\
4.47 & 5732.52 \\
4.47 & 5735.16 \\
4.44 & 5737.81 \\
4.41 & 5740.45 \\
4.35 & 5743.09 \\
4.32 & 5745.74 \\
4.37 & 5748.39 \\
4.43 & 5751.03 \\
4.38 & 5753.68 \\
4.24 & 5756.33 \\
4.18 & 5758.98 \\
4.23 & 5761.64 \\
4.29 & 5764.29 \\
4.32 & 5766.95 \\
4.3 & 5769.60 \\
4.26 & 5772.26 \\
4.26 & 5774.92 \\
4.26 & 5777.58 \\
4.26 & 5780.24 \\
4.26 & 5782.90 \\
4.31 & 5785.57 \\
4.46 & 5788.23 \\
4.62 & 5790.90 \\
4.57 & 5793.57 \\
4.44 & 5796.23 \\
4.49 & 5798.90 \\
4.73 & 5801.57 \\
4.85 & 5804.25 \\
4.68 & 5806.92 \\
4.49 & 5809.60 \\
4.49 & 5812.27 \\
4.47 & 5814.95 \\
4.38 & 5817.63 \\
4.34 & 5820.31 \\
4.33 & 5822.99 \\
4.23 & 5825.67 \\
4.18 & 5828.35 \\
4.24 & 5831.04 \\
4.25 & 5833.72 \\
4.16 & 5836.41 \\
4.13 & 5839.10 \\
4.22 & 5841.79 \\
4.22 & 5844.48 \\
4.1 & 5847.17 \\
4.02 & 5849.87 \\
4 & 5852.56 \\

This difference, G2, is -0.22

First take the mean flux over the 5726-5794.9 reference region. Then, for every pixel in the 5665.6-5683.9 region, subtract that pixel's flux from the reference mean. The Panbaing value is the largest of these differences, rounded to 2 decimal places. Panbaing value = -0.16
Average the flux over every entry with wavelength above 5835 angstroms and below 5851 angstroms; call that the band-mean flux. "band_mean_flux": 4.14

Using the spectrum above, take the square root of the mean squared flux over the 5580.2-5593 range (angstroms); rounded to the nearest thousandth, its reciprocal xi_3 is 0.237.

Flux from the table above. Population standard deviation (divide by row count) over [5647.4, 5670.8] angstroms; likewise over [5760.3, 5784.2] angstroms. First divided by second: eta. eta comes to 1.8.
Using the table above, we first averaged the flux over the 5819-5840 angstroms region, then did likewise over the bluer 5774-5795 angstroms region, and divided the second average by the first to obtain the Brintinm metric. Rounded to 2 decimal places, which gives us 1.03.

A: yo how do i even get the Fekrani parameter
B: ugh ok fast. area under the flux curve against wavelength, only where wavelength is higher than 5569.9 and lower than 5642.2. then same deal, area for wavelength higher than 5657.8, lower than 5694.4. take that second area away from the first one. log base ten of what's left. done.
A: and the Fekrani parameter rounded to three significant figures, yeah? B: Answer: 2.15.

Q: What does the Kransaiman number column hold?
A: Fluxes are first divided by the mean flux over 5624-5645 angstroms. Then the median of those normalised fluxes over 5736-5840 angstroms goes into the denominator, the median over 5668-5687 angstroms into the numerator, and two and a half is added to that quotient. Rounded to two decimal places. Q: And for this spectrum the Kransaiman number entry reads 3.55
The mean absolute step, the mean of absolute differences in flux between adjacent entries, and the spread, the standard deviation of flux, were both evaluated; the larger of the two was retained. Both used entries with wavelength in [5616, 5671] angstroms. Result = 0.09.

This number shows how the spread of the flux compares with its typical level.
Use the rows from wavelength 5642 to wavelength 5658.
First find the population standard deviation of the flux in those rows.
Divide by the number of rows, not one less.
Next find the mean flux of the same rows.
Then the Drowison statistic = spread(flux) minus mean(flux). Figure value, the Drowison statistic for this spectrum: -4.45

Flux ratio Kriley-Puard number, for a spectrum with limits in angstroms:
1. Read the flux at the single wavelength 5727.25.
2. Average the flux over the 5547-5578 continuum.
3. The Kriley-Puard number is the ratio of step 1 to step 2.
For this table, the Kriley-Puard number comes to 0.98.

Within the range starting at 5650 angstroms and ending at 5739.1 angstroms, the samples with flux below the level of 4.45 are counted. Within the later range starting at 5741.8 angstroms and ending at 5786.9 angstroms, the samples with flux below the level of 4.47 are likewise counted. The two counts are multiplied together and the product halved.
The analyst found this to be 51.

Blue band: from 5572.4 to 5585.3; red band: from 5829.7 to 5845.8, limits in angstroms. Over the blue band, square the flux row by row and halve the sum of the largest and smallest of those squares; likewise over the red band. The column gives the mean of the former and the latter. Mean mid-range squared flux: 17.3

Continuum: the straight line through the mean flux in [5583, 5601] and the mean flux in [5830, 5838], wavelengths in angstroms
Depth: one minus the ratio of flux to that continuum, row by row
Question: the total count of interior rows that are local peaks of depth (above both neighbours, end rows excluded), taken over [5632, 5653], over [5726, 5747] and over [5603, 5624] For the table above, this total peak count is 2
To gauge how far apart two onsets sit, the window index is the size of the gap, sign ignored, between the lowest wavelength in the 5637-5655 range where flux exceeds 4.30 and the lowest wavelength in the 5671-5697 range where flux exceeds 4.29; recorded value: 33.9 angstroms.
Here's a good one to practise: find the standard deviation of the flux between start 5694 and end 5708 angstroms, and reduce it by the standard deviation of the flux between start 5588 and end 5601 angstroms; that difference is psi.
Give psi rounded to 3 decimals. 0.003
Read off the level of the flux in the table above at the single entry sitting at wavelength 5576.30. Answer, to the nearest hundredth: 4.07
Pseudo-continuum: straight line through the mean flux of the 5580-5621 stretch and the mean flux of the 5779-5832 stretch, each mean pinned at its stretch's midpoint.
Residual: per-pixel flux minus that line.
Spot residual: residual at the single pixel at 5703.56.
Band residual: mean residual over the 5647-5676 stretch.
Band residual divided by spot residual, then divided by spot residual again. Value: 1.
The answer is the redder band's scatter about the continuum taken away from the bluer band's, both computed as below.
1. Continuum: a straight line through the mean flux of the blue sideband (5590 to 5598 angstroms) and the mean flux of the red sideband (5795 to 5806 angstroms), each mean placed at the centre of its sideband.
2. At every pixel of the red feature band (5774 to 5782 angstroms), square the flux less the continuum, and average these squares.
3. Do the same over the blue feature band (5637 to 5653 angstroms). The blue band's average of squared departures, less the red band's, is -0.10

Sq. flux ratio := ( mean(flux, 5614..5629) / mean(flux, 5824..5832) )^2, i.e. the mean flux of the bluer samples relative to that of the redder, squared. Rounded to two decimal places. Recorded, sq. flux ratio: 1.04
